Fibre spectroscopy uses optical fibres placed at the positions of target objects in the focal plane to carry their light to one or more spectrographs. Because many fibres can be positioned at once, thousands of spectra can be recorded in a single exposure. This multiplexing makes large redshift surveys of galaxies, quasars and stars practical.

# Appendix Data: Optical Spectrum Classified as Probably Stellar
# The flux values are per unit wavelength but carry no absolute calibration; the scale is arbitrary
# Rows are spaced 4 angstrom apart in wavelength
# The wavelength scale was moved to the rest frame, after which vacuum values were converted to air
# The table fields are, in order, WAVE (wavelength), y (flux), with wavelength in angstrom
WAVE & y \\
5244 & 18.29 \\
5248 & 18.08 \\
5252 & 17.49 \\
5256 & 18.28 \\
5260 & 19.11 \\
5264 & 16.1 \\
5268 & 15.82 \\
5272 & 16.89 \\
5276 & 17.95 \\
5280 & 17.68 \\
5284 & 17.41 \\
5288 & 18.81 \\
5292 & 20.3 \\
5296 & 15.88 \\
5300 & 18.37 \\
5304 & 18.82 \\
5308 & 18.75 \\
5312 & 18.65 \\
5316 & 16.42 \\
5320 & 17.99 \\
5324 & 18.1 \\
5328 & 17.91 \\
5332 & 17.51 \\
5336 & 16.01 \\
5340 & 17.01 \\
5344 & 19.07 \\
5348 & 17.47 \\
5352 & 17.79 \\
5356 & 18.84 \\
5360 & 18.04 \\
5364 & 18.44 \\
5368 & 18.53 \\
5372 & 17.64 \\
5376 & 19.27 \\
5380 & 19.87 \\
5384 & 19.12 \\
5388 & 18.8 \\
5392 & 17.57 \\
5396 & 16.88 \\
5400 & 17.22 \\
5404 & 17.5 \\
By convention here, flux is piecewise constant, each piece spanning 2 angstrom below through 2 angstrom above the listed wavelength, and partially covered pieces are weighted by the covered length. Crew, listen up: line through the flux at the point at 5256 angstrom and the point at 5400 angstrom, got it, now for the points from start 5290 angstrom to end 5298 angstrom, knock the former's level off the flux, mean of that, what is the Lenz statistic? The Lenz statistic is 0.1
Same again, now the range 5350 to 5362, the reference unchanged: 0.7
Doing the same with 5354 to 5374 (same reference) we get 0.8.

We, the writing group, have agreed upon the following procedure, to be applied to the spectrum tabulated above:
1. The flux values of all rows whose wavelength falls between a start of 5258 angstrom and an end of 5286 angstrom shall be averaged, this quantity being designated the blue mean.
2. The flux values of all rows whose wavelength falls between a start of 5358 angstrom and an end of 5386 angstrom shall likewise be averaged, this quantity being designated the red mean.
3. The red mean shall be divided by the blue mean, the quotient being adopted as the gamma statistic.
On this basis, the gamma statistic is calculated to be 1.08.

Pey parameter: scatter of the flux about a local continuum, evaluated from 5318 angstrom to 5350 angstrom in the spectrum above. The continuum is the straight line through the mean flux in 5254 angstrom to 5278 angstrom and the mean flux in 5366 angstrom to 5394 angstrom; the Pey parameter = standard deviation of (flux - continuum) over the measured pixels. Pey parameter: 0.9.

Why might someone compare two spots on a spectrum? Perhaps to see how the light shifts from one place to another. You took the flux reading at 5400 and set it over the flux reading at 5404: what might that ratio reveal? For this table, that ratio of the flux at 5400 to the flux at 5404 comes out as 0.98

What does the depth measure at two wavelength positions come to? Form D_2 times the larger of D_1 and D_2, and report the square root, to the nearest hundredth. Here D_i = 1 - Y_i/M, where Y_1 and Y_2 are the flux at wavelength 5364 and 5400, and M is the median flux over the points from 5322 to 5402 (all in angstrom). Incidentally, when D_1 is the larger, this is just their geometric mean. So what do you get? 0.04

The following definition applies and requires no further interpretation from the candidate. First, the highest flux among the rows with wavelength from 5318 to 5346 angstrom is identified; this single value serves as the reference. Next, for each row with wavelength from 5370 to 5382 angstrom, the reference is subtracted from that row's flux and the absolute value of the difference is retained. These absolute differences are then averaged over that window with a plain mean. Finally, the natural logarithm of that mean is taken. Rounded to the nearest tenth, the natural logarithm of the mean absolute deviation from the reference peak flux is -0.2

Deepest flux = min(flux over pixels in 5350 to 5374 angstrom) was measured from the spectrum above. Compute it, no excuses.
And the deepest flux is 17.64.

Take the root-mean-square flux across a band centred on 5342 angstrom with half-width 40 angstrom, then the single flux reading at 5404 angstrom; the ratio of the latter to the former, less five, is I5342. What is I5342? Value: -4.03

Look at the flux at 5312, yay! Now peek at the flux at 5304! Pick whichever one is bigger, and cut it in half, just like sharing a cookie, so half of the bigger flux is 9.4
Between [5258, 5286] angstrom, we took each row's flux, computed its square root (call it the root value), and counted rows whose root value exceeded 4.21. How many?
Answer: 2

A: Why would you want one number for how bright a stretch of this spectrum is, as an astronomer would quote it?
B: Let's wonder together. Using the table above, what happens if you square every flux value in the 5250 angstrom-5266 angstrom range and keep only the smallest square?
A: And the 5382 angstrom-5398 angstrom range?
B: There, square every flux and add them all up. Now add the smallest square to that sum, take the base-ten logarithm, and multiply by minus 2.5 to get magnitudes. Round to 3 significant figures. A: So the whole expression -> -7.99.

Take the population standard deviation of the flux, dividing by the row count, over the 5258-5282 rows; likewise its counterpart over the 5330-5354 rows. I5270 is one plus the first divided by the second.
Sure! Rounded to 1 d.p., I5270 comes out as 2.2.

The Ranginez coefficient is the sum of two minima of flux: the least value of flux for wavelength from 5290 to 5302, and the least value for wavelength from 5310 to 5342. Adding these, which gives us 31.9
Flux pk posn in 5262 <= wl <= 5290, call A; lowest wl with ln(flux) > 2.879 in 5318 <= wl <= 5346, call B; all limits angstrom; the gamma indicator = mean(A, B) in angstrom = 5304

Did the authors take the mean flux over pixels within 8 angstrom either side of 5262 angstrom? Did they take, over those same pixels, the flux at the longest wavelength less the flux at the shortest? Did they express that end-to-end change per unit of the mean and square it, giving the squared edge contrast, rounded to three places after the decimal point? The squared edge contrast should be 0.020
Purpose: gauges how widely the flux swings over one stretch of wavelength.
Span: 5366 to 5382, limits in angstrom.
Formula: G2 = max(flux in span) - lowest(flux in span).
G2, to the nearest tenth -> 2.2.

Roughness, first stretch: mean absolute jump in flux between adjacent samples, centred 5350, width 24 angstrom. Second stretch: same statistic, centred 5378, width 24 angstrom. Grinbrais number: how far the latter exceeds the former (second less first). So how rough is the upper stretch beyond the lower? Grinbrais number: -0.33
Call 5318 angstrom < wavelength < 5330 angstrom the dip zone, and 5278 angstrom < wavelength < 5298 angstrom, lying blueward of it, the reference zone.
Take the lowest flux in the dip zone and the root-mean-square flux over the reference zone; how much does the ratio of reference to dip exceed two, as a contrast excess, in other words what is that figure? -0.991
